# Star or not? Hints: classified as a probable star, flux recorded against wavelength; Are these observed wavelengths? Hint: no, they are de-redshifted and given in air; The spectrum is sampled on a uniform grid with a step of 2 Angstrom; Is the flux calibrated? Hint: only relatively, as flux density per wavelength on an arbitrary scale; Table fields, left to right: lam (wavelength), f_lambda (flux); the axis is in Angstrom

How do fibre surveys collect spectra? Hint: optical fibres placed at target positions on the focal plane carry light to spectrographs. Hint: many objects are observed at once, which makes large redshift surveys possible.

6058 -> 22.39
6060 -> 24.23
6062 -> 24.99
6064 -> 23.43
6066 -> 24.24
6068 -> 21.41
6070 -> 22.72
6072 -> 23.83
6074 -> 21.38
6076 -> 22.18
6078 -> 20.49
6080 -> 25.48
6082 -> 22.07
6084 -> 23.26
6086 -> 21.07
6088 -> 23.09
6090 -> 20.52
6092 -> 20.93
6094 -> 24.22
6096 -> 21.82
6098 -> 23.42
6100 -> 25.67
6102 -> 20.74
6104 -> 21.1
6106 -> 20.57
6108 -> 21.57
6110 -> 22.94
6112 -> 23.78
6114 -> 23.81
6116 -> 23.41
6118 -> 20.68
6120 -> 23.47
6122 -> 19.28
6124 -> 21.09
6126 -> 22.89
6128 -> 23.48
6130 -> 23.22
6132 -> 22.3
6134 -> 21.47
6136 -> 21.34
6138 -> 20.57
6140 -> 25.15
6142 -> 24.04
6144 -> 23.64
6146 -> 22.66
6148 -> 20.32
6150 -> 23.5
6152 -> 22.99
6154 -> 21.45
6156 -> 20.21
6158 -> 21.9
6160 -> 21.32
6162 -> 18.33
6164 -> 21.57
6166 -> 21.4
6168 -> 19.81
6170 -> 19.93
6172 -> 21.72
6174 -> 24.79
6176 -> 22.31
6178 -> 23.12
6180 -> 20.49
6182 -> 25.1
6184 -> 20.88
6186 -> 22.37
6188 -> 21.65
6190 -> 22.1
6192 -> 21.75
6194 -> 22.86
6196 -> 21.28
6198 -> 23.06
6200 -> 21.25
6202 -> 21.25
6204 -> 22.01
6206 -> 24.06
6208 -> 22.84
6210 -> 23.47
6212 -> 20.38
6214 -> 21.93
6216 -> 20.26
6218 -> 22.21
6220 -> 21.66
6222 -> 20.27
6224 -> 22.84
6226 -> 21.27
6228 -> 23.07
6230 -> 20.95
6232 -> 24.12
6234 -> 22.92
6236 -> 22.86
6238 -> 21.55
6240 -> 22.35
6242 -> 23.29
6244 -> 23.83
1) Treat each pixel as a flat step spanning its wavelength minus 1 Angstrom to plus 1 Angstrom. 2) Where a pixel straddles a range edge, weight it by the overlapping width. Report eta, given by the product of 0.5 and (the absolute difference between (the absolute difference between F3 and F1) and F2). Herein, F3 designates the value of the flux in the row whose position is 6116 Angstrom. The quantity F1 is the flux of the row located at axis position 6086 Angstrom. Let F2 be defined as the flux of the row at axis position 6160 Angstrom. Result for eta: 9.5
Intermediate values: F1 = 21.07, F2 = 21.32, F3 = 23.41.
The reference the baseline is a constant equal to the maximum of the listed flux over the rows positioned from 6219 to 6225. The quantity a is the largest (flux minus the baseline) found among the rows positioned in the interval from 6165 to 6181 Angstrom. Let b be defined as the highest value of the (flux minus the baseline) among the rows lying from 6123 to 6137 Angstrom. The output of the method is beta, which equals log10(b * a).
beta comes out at 0.1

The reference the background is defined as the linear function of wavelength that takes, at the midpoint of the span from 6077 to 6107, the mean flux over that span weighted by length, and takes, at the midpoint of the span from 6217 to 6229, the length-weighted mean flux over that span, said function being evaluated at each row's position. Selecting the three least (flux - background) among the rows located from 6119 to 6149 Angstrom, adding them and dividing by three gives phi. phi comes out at -2.1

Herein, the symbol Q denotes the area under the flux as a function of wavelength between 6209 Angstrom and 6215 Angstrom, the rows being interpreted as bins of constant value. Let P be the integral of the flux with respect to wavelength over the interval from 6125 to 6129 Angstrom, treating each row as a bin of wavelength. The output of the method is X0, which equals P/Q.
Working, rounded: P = 93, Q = 132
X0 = 0.7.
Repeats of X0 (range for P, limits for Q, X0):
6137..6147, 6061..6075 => 0.7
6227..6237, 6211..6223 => 0.9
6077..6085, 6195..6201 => 1.4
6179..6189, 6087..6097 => 1.0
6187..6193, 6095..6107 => 0.5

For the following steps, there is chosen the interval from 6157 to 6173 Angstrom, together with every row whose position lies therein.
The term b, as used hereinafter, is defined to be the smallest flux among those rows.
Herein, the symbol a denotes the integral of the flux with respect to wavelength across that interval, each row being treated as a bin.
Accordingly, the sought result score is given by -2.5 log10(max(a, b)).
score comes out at -6.303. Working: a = 332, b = 18.33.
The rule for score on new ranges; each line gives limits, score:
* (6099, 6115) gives -6.392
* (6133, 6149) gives -6.386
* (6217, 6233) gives -6.369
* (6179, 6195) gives -6.374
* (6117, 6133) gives -6.369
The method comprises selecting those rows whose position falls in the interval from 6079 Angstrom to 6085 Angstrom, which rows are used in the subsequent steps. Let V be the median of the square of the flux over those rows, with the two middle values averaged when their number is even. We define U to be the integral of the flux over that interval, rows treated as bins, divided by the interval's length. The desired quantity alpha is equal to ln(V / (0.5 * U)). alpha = 3.825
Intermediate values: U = 23.6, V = 541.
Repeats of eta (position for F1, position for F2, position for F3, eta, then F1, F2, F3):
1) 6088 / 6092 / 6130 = 10.4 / 23.09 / 20.93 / 23.22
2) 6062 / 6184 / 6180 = 8.2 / 24.99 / 20.88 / 20.49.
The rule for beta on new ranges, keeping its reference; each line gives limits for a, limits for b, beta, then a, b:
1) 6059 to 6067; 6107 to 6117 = 0.3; 2.15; 0.97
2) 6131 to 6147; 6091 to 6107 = 0.8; 2.31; 2.83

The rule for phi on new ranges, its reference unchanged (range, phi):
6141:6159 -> -1.4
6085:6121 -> -1.7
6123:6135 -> -0.6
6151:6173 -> -2.7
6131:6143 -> -1.0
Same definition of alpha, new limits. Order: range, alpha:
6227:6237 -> 3.831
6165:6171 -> 3.663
